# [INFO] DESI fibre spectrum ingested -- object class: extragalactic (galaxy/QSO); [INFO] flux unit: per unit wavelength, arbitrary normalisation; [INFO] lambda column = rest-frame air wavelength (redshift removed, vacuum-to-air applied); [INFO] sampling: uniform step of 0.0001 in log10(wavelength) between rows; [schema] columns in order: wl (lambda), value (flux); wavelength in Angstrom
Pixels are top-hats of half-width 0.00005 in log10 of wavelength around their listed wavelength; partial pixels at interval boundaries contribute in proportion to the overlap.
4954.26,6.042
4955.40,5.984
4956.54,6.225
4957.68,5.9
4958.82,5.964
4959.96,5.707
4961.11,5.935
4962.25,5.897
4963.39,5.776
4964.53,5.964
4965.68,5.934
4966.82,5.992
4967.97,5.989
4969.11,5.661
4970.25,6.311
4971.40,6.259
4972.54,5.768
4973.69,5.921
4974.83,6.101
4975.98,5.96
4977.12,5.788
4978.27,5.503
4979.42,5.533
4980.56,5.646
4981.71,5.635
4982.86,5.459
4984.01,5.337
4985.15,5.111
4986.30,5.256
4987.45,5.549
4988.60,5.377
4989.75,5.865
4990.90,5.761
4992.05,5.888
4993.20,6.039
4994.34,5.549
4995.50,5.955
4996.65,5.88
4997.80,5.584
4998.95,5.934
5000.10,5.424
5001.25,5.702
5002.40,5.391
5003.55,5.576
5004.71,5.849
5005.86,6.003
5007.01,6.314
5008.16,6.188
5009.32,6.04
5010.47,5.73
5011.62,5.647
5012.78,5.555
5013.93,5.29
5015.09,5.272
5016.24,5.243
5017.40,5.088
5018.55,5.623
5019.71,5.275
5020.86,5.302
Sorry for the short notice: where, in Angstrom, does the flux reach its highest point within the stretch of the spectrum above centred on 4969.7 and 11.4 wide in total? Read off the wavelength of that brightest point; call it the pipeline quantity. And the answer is 4970.25 Angstrom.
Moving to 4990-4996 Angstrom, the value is 4993.20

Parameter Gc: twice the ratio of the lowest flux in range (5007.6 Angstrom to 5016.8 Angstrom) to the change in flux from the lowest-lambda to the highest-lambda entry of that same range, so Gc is -11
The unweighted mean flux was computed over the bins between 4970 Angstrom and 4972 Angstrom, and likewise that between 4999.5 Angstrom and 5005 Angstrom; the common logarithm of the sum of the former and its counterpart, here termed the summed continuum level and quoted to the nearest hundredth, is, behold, 1.07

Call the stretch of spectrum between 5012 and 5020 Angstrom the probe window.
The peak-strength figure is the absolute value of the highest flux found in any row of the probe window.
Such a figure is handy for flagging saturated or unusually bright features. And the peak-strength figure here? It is 5.6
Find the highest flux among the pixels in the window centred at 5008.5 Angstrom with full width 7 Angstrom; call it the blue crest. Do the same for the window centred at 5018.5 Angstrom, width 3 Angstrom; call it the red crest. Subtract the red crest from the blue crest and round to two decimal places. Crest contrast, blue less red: 0.69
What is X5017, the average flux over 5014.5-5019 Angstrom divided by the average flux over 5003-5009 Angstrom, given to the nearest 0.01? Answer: 0.89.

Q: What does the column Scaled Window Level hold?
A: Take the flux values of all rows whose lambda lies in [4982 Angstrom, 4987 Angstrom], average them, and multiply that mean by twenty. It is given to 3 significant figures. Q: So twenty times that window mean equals 106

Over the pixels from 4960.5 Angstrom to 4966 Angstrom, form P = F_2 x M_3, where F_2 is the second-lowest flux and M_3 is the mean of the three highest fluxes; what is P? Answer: 35.1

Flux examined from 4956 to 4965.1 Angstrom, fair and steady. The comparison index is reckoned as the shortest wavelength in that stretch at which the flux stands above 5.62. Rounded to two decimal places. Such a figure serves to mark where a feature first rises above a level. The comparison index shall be 4956.54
